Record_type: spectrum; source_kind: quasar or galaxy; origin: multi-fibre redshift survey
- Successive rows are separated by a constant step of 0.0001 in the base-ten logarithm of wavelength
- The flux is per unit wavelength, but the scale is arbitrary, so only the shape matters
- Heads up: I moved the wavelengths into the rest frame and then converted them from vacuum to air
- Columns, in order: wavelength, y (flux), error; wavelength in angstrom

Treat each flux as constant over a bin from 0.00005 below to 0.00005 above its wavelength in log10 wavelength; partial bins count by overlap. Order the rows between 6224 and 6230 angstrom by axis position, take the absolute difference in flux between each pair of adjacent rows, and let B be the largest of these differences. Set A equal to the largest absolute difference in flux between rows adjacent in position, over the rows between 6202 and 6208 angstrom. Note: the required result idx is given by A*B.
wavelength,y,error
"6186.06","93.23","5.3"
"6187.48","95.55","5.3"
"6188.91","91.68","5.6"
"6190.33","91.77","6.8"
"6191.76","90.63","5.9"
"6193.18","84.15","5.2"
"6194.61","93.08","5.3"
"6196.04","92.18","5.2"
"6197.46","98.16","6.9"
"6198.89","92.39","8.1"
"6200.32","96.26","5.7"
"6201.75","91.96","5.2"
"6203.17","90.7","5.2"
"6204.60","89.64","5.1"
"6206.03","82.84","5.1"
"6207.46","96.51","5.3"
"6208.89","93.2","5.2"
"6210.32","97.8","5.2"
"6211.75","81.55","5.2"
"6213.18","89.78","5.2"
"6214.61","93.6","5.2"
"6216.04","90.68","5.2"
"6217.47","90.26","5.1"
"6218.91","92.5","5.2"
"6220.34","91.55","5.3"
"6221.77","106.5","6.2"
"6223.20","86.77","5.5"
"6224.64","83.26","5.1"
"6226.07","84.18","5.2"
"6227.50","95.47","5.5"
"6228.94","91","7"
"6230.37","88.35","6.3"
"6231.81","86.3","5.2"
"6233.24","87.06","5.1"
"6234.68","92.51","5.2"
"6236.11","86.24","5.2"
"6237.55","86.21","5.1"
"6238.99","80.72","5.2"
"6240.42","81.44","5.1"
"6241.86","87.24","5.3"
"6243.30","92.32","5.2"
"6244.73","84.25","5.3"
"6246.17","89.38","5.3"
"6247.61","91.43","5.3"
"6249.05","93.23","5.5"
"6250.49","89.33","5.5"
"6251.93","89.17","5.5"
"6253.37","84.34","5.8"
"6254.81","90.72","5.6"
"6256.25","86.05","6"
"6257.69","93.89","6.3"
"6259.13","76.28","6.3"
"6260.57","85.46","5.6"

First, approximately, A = 13.7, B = 11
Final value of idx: 154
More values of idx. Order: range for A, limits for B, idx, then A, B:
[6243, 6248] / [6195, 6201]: 48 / 8.1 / 6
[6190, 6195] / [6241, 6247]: 72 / 8.9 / 8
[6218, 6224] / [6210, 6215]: 321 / 19.7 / 16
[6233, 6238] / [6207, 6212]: 102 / 6.3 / 16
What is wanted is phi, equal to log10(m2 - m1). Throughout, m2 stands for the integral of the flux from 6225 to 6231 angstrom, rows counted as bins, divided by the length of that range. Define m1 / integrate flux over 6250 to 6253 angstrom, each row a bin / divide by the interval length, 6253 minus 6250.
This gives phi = -0.08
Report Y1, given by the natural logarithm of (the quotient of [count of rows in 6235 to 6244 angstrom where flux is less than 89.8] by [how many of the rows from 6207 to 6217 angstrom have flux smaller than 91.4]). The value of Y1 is 0.5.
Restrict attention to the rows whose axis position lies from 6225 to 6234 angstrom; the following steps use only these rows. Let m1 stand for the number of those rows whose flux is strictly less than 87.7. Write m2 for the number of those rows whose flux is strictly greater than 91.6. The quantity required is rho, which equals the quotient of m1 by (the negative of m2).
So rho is -3.0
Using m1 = 3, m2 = 1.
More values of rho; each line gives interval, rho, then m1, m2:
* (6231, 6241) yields -6.0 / 6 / 1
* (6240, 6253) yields -1.5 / 3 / 2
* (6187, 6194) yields -0.3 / 1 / 3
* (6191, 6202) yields -0.2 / 1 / 6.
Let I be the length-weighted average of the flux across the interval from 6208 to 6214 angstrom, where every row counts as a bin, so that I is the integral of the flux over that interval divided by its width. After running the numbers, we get 91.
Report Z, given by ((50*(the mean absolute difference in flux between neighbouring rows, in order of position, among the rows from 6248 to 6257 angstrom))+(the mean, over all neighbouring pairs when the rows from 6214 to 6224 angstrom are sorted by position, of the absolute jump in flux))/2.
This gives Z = 103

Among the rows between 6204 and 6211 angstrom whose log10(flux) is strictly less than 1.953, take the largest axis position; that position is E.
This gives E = 6206.03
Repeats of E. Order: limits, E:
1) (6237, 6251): 6250.49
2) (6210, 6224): 6223.20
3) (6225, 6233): 6231.81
